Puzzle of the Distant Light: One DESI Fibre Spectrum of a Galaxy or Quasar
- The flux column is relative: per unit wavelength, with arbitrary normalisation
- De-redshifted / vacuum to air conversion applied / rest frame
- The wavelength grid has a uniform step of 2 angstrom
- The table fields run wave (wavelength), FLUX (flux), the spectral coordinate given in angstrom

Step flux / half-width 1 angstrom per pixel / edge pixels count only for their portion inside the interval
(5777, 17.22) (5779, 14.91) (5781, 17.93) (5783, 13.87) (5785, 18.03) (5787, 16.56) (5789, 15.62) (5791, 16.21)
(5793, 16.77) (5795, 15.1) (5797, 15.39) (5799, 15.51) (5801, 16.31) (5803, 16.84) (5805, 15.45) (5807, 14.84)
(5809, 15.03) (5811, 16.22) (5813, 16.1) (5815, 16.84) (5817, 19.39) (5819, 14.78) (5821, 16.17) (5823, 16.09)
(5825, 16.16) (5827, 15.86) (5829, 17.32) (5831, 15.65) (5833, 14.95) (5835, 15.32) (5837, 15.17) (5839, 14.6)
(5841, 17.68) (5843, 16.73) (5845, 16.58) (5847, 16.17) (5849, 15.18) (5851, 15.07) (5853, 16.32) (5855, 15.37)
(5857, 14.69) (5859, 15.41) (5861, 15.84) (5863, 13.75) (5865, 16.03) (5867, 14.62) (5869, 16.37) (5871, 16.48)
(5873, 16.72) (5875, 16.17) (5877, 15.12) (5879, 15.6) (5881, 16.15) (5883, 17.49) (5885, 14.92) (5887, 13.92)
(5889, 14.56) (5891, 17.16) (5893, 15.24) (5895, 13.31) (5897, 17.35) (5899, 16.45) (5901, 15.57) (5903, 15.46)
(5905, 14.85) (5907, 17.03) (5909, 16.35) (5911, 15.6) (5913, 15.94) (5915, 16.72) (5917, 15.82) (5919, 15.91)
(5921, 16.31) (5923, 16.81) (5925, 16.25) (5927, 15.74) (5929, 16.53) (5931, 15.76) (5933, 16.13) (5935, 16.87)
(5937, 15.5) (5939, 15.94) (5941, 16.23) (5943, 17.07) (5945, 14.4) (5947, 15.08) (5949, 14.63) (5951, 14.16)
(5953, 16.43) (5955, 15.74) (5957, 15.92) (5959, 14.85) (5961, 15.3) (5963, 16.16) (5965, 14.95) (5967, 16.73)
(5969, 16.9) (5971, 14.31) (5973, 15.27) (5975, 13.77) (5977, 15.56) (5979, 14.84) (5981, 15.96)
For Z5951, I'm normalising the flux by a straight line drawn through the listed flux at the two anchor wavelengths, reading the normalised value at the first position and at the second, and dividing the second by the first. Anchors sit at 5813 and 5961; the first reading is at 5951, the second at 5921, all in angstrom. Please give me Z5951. 1.14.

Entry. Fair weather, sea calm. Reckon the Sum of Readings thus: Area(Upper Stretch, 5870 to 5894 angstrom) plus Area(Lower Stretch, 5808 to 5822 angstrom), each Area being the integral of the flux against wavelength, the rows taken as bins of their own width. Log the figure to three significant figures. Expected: 608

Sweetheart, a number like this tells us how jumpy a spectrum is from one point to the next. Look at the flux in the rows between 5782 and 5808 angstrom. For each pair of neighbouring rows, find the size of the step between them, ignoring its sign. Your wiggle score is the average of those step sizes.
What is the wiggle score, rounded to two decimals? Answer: 1.09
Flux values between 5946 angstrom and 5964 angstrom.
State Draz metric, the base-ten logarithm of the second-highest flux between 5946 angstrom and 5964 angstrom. 1.208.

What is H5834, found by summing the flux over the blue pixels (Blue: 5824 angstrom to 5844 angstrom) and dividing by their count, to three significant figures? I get 15.9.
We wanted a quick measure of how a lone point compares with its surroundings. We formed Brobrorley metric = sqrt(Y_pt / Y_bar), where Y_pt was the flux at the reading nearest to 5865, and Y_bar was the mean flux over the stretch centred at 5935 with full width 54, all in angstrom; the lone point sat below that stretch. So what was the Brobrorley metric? 1.006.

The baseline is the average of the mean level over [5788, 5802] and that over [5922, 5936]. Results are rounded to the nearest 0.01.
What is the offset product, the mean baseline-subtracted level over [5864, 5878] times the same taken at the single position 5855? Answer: 0.10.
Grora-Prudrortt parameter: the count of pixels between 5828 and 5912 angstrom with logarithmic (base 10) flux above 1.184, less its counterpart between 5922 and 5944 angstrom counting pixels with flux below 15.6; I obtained 26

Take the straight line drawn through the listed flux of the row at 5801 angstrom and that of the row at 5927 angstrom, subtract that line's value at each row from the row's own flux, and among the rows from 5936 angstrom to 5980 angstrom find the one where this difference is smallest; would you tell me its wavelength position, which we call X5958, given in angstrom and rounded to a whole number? 5975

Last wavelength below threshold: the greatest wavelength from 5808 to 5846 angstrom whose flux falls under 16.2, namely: 5839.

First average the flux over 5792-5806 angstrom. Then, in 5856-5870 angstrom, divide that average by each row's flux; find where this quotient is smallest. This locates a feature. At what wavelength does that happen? 5869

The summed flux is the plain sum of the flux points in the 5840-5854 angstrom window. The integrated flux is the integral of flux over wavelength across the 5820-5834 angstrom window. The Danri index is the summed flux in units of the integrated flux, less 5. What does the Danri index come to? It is -4.49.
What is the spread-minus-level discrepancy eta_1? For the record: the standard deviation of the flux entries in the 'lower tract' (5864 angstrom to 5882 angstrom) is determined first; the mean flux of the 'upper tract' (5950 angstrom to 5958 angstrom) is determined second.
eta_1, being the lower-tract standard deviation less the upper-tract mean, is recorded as -14.9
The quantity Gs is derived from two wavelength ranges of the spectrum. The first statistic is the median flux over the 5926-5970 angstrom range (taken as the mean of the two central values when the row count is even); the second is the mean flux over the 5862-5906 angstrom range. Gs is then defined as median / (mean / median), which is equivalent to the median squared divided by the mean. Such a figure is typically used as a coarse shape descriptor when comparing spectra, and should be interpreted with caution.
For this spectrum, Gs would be 16.1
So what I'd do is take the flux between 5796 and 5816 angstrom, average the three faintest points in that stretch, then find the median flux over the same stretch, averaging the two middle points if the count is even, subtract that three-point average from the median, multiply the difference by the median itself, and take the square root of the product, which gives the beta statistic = 3.4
